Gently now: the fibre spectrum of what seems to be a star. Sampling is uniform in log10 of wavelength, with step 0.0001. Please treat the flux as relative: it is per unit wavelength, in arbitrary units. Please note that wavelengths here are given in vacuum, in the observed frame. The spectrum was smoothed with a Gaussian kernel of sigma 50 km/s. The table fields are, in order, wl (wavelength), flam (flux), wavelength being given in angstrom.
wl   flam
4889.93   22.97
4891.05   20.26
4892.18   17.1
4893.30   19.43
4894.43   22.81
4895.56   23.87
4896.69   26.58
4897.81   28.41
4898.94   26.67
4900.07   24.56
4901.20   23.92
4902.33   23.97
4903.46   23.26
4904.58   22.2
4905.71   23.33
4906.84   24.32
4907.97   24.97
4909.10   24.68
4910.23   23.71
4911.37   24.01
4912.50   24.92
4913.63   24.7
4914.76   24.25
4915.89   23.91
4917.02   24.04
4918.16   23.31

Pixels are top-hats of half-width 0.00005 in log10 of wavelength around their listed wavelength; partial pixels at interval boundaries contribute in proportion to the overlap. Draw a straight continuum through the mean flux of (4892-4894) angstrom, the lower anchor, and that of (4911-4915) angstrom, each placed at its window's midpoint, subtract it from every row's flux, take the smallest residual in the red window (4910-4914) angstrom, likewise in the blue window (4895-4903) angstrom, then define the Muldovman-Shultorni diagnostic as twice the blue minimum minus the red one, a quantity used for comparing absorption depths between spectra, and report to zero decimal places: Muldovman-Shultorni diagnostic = 5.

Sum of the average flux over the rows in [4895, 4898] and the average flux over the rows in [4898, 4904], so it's 50.8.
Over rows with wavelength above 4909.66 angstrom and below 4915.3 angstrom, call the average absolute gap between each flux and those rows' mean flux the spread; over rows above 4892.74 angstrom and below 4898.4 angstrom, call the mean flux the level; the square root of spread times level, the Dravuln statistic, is 3.1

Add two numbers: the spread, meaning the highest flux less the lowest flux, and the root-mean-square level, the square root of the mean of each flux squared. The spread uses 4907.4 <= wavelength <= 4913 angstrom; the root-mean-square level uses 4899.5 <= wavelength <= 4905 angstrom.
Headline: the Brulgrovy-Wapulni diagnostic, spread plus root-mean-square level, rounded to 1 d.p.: 24.9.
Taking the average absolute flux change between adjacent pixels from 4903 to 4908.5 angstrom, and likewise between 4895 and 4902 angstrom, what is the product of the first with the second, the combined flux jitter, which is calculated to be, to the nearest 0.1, 1.7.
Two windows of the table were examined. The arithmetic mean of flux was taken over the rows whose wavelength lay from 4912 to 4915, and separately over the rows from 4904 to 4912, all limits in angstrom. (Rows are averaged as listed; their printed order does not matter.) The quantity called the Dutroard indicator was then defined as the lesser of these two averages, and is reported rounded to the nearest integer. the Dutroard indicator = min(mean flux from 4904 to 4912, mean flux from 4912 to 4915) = 24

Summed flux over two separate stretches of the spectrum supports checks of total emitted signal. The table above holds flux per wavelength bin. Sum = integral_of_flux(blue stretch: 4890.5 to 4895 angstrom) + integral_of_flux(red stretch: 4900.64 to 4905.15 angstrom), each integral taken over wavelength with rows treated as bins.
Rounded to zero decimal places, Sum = 195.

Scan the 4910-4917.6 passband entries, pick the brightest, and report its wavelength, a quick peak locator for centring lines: 4912.50 angstrom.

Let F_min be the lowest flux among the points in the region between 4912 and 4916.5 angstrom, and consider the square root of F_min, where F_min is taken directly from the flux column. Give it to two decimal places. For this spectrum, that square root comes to 4.89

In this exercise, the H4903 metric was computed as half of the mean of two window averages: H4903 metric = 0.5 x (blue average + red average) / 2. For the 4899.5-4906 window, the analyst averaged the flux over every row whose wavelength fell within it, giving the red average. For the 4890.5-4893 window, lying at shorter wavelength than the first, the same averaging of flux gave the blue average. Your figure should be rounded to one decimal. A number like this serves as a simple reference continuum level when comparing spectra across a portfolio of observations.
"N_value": 10.6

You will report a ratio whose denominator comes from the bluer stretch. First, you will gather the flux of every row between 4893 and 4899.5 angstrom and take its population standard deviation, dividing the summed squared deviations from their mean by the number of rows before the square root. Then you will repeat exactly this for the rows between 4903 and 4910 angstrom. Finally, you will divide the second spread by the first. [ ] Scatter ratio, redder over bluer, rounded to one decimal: 0.3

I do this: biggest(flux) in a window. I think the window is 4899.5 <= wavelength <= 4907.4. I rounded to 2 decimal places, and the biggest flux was 24.56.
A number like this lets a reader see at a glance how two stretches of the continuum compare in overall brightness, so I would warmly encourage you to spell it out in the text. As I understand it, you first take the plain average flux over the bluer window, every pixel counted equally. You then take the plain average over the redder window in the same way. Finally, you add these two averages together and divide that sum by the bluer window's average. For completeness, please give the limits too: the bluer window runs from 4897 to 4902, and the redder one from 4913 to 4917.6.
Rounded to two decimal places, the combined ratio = 1.94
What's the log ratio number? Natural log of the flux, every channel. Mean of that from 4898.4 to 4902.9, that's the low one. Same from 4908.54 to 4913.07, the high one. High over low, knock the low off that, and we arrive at -2.21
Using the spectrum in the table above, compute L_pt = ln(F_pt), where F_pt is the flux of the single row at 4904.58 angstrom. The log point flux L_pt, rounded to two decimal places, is 3.10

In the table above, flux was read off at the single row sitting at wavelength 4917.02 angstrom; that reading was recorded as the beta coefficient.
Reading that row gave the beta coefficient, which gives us 24.04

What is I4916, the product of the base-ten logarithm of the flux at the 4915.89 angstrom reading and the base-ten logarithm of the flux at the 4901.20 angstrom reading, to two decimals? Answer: 1.90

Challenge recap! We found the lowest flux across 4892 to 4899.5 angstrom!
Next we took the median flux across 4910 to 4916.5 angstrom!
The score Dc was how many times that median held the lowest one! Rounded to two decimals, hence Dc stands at 1.41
